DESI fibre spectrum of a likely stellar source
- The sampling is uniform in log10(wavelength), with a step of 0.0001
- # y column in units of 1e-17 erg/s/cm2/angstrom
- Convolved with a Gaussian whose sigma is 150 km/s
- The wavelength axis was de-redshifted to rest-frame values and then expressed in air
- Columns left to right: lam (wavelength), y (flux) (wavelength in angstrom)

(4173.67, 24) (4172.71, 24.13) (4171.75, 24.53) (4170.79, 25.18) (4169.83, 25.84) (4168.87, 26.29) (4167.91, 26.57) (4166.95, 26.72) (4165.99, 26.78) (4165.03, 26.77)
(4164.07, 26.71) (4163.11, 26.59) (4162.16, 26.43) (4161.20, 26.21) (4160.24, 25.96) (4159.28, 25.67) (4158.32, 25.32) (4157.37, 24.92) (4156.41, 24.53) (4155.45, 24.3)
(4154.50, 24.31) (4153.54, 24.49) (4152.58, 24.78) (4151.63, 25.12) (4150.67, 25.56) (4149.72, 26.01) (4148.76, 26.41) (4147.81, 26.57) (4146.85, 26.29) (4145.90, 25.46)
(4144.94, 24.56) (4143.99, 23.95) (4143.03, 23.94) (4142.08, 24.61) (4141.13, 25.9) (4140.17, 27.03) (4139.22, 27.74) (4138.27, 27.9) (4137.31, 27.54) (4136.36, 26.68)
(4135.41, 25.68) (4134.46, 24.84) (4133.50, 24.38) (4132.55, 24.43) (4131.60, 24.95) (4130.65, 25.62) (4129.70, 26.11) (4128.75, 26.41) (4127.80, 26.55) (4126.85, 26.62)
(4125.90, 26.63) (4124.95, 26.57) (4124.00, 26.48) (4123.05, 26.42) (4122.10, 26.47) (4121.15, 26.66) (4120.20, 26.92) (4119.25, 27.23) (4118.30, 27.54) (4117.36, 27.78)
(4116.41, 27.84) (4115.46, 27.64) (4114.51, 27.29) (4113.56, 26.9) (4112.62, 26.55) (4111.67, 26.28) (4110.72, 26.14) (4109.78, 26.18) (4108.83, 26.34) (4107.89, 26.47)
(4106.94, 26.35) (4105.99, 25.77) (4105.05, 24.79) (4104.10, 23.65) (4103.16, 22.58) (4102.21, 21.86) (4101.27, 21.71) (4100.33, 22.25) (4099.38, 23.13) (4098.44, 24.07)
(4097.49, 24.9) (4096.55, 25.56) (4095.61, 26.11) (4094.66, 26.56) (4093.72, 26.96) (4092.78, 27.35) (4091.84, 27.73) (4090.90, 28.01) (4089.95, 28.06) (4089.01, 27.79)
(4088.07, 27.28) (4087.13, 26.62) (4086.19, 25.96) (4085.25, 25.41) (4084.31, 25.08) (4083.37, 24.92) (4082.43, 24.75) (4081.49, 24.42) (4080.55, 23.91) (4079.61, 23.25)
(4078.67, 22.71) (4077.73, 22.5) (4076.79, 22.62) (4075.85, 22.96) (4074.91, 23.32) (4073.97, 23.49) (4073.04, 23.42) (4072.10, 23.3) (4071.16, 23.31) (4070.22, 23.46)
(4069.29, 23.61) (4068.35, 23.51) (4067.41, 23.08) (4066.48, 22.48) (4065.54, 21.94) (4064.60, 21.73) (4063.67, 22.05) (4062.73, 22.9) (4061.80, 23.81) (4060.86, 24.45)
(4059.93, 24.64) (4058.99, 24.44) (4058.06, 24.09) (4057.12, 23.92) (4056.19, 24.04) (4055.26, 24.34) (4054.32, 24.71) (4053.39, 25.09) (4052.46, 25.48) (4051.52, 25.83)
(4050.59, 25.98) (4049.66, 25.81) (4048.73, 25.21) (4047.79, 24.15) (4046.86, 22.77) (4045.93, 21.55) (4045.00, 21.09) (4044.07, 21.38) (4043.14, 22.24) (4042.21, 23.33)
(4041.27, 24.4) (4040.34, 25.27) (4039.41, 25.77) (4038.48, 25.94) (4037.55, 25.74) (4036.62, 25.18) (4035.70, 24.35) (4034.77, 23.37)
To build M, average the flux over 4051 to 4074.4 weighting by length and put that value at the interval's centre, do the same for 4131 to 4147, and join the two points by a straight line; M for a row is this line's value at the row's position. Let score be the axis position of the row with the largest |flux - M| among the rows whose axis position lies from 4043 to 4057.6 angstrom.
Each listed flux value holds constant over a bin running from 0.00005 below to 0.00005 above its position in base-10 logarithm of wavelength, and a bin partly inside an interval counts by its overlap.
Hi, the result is 4050.59 angstrom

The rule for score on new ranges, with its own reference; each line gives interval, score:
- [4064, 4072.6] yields 4064.60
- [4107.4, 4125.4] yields 4116.41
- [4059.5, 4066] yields 4064.60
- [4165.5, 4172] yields 4171.75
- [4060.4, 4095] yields 4089.95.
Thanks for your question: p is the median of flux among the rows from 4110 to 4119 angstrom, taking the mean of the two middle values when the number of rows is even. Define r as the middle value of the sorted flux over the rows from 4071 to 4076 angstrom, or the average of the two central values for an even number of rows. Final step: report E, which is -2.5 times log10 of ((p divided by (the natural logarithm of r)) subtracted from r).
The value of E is -2.91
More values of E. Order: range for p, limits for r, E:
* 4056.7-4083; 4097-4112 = -3.11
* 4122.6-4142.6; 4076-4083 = -2.93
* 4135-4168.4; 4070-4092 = -3.01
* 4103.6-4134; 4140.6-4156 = -3.06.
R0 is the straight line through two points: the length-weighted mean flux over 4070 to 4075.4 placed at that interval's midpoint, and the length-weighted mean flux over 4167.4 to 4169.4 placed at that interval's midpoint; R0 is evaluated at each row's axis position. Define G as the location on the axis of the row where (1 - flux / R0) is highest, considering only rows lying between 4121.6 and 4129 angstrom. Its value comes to 4128.75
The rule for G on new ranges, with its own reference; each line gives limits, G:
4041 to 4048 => 4045.00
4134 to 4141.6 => 4134.46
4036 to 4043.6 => 4043.14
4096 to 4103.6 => 4101.27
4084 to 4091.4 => 4084.31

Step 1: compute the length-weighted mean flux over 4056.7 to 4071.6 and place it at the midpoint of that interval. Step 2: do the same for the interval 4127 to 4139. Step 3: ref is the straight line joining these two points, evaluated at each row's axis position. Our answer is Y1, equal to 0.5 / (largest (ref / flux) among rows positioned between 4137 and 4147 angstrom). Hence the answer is 0.453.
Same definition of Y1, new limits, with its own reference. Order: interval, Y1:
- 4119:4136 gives 0.469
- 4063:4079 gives 0.465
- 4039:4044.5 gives 0.474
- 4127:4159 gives 0.452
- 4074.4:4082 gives 0.472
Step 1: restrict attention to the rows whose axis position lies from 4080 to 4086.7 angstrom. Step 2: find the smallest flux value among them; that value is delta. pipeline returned 23.91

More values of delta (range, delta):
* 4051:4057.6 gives 23.92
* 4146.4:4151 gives 25.56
